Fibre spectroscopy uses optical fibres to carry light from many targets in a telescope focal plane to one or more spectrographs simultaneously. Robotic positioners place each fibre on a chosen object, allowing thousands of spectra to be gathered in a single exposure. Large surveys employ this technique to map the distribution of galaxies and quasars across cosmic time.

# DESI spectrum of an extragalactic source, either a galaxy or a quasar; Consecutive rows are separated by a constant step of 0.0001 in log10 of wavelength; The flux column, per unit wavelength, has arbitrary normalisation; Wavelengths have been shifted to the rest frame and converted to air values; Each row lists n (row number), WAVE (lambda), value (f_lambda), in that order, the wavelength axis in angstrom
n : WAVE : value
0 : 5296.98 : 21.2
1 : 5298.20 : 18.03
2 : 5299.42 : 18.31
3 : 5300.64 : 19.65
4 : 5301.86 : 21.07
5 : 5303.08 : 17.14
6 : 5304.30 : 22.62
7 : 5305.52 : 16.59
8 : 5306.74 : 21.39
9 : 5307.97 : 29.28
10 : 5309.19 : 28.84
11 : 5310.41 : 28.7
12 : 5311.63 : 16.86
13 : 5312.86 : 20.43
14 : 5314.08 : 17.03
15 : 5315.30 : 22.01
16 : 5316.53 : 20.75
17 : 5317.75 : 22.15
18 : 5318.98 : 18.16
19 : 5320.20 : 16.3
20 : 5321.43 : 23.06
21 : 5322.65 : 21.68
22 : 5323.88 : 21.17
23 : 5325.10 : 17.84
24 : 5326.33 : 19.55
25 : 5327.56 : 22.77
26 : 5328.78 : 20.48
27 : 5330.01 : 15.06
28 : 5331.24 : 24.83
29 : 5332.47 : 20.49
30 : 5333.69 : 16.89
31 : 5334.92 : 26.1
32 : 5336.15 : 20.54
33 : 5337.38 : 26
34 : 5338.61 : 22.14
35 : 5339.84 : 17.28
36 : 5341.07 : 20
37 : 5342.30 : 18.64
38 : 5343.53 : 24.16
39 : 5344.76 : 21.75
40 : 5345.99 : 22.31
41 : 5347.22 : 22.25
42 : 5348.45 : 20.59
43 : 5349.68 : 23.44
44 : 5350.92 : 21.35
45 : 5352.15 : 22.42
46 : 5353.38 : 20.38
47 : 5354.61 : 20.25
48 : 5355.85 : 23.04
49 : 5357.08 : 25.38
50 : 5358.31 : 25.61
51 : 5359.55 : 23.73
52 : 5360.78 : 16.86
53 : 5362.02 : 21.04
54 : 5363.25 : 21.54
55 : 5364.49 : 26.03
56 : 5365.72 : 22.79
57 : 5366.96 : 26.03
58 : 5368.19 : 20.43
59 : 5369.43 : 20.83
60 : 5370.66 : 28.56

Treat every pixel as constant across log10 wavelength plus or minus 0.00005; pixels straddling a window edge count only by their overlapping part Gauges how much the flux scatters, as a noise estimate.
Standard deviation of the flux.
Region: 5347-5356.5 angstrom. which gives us 1.2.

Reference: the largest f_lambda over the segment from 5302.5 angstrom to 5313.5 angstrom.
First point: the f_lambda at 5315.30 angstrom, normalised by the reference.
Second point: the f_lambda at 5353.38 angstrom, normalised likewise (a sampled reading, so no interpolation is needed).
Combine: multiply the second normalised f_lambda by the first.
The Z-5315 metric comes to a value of 0.52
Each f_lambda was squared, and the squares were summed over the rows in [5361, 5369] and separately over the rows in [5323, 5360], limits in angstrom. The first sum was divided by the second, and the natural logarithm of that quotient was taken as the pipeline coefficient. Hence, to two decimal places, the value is -1.49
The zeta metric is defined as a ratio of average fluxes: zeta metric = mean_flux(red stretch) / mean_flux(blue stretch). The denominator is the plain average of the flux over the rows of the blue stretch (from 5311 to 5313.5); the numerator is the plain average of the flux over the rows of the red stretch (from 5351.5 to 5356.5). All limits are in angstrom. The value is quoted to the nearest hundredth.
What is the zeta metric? 1.15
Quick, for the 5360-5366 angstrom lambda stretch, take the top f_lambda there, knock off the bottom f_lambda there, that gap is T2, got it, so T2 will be 9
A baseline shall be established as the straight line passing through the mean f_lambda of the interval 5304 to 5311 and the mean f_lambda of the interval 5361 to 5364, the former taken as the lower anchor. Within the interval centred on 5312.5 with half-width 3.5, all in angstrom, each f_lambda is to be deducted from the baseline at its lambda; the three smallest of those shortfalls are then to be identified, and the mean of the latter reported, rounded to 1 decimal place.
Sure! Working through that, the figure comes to -2.2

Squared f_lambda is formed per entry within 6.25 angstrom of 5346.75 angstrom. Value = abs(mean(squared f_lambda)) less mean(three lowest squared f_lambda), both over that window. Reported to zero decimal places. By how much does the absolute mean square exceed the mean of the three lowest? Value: 82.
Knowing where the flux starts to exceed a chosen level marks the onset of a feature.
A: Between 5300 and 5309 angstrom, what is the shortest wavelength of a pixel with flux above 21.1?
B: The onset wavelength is 5304.30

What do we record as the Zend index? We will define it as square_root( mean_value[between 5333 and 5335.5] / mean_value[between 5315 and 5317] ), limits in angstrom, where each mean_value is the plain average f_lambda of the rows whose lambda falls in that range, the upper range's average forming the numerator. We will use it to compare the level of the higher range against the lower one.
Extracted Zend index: 1.00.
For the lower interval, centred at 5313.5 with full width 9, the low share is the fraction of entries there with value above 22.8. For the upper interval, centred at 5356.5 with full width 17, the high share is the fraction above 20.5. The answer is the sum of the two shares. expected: 1.04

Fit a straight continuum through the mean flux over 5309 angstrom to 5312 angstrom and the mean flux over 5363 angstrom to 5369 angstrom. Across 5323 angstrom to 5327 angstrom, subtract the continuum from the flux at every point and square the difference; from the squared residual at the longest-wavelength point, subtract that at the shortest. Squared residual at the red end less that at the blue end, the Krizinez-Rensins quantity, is 13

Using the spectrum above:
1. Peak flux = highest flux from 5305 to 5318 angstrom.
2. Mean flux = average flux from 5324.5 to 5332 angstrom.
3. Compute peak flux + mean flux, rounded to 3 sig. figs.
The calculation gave 49.4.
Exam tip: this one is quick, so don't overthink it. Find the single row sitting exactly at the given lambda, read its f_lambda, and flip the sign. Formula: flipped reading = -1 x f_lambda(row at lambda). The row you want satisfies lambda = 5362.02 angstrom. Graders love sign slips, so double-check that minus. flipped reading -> -21.0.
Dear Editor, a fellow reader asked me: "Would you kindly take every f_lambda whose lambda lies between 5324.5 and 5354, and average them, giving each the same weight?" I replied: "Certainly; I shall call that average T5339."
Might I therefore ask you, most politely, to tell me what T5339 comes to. 21.14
